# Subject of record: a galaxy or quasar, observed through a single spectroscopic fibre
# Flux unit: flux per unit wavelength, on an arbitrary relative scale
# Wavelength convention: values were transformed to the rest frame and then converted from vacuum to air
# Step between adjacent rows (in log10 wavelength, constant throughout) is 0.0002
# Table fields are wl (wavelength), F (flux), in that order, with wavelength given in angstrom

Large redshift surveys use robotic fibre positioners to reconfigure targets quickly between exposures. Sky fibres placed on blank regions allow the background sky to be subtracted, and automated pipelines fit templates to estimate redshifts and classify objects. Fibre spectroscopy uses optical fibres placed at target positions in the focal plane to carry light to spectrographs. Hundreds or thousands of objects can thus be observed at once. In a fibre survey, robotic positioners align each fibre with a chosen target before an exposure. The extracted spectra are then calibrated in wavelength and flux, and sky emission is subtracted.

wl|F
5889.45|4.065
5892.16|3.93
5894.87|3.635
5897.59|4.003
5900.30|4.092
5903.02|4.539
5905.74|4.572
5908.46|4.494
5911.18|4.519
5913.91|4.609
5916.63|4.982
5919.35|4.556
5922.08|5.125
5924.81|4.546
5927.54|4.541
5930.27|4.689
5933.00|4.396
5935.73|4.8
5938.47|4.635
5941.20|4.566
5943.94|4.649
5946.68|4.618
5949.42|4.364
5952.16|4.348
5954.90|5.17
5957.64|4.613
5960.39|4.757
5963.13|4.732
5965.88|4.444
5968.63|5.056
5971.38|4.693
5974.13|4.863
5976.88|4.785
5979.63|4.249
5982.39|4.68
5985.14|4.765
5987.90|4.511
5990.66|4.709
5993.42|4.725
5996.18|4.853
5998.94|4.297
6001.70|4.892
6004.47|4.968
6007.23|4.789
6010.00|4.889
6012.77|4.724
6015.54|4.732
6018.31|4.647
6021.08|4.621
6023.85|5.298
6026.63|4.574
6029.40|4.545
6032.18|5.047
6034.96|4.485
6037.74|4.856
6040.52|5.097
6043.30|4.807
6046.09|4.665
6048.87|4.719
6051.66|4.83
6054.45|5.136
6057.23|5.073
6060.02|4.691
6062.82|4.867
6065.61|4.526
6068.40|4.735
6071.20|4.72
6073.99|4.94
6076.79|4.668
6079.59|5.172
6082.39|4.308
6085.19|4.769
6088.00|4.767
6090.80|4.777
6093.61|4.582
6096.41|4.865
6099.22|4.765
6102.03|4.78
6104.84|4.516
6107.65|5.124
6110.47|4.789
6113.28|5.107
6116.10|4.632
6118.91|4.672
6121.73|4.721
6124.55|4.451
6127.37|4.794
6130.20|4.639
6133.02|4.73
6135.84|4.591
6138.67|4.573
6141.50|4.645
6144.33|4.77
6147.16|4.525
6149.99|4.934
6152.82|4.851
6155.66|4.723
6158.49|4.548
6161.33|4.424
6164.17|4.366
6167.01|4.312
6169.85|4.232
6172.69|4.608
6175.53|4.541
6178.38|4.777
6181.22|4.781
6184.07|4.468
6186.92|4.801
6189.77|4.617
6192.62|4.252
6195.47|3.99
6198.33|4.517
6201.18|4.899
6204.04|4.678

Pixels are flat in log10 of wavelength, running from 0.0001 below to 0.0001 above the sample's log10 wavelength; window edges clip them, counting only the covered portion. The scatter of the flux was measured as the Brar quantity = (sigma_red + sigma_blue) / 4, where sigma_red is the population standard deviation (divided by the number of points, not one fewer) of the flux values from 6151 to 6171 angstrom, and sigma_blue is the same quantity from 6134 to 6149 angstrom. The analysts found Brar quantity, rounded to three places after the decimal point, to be 0.073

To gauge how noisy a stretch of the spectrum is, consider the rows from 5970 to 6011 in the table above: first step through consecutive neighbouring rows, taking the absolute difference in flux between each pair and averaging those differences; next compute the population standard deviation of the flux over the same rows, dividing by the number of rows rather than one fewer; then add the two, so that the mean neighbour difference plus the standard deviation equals 0.45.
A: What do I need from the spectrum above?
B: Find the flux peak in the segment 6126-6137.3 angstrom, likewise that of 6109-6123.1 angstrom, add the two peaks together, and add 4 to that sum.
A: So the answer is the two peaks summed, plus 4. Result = 13.9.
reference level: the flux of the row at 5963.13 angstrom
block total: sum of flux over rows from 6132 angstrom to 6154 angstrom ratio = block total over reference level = 7.9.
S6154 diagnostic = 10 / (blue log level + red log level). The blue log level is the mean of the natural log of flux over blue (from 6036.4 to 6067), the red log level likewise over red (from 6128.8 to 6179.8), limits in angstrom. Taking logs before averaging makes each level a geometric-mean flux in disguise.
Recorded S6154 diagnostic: 3.22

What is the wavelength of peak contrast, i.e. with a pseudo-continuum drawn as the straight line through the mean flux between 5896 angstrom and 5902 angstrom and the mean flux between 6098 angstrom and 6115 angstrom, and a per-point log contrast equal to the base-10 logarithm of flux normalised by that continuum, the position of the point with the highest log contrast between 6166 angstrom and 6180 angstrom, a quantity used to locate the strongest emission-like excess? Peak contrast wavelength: 6178.38 angstrom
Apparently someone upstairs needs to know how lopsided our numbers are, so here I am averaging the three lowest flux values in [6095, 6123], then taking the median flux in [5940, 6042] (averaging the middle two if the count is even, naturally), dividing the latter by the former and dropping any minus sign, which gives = 1.03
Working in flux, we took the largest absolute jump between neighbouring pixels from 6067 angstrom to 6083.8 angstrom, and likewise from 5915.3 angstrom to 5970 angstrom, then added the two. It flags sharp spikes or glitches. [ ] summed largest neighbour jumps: 1.7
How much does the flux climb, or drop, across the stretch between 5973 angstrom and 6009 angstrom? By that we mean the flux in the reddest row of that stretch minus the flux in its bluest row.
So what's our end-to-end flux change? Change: -0.07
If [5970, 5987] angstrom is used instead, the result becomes 0.07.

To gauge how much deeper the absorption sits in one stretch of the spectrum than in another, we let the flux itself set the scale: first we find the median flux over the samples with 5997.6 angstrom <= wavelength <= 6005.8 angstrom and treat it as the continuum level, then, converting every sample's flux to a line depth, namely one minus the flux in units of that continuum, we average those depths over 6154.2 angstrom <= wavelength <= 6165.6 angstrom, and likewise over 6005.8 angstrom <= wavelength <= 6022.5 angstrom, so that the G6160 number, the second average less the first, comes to -0.04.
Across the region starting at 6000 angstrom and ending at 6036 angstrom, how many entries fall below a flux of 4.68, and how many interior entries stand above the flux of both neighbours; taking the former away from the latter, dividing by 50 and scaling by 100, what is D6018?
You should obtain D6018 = 0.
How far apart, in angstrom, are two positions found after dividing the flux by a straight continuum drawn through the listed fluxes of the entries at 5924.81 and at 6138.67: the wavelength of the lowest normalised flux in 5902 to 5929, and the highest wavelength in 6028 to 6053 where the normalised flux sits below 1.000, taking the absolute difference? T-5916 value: 126.5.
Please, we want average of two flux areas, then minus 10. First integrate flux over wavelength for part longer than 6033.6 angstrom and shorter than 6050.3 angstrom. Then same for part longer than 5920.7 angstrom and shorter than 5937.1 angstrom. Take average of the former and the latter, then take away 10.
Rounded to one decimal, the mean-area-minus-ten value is 68.2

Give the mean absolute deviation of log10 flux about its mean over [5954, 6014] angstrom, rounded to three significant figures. 0.0143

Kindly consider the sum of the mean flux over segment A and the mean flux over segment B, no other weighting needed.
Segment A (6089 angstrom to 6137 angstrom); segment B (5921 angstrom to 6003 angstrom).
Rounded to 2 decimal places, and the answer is 9.41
